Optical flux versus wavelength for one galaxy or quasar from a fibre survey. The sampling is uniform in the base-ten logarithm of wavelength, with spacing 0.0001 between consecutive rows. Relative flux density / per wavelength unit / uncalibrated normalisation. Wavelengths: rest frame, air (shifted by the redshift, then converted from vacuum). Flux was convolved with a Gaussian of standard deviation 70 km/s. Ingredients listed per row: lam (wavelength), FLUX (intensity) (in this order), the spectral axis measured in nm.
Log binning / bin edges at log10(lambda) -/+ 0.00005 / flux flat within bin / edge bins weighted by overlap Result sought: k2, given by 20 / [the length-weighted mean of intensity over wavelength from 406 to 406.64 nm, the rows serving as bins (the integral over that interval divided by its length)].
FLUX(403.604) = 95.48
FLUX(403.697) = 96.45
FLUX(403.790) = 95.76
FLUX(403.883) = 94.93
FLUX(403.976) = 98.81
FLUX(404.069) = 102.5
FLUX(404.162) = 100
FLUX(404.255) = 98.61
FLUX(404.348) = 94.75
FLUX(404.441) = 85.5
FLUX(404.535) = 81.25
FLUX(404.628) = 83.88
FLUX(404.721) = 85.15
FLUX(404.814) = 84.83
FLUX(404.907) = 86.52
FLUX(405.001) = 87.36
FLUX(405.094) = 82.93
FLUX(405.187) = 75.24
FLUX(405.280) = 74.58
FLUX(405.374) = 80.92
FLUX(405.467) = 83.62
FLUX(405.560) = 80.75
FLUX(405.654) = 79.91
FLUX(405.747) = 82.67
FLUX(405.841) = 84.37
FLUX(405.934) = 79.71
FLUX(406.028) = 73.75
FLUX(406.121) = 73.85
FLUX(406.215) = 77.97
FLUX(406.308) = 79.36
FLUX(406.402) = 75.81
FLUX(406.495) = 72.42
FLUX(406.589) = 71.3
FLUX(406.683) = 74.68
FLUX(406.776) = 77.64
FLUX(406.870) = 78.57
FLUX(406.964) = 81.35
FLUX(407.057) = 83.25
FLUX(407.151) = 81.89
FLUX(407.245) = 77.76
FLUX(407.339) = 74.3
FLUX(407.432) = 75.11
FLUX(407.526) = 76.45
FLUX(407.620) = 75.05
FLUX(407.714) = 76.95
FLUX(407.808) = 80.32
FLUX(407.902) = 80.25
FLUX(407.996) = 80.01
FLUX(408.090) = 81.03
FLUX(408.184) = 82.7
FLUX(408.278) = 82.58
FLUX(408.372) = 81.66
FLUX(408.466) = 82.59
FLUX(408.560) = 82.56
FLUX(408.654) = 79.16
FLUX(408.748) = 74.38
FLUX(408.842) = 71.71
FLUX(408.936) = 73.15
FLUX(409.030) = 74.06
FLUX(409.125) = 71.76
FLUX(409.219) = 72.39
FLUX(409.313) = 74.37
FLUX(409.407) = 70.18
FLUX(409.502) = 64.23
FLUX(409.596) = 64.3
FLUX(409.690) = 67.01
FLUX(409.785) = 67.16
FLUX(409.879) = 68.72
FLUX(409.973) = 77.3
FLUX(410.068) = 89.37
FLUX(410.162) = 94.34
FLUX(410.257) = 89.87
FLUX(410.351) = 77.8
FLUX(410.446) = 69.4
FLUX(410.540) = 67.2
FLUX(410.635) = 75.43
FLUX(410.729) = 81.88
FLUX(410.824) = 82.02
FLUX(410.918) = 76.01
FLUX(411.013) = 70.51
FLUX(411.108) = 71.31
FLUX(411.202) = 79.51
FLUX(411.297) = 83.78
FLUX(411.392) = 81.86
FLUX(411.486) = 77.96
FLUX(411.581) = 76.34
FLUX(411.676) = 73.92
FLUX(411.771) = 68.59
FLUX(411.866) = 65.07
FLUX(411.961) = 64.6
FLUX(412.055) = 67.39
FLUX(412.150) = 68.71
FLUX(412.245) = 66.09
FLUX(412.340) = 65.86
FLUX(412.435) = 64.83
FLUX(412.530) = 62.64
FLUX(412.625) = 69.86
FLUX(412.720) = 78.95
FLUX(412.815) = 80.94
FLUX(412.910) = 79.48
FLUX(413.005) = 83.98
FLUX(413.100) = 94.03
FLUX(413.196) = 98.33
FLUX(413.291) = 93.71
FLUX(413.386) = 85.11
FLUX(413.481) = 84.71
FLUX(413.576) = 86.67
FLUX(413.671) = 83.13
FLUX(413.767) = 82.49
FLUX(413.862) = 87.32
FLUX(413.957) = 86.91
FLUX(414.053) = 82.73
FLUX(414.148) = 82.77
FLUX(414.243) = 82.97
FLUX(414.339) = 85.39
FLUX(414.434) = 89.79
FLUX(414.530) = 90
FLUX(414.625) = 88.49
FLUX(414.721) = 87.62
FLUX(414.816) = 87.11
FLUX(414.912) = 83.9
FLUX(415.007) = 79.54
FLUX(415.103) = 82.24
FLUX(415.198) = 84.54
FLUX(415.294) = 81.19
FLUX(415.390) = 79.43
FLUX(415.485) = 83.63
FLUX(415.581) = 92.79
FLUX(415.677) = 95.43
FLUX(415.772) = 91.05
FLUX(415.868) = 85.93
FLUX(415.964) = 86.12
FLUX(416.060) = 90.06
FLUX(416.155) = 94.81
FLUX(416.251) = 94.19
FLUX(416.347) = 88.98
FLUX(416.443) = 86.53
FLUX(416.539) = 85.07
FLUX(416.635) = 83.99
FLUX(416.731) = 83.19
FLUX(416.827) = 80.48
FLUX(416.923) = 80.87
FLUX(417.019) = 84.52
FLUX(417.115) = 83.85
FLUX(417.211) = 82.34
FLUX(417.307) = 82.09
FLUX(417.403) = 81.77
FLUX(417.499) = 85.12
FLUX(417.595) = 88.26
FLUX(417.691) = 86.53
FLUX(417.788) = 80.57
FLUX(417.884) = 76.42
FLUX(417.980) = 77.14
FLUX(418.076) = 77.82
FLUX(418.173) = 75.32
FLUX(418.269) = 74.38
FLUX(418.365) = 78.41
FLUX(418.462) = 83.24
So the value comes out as 0.267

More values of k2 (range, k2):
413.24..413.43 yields 0.223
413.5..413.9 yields 0.236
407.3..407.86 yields 0.262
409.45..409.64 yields 0.311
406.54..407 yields 0.262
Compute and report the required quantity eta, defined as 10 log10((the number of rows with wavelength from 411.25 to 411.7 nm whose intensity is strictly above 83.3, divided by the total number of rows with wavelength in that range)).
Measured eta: -7.0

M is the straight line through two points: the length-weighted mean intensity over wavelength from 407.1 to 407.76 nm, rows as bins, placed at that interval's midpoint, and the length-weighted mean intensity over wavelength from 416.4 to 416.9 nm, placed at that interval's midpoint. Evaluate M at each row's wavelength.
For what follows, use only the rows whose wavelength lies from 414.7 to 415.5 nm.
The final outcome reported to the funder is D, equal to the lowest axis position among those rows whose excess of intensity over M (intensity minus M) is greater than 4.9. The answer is 414.721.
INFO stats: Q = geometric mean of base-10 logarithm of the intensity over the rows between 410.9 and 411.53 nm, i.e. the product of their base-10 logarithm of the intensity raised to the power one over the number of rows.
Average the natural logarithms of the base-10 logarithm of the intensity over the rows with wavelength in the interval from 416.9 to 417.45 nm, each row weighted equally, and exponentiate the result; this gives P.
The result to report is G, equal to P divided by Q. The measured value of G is 1.02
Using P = 1.92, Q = 1.89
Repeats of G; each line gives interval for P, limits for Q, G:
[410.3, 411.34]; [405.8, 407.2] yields 0.99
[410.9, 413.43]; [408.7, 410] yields 1.01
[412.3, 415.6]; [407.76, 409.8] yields 1.02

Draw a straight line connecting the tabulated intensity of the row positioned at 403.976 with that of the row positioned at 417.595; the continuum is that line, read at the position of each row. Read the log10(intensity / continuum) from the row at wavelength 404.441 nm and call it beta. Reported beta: -0.06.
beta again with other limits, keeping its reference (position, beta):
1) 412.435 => -0.15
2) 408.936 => -0.11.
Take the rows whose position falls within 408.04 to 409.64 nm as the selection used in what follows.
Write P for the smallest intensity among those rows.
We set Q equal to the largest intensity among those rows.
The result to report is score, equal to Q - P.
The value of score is 18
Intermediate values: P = 64.23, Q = 82.7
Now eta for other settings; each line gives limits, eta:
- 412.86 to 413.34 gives -1.0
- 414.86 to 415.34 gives -4.0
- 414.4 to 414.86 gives 0.0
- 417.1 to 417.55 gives -4.0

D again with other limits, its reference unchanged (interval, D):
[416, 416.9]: 416.060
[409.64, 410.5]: 410.068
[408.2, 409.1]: 408.278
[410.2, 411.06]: 410.257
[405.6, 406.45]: 405.747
